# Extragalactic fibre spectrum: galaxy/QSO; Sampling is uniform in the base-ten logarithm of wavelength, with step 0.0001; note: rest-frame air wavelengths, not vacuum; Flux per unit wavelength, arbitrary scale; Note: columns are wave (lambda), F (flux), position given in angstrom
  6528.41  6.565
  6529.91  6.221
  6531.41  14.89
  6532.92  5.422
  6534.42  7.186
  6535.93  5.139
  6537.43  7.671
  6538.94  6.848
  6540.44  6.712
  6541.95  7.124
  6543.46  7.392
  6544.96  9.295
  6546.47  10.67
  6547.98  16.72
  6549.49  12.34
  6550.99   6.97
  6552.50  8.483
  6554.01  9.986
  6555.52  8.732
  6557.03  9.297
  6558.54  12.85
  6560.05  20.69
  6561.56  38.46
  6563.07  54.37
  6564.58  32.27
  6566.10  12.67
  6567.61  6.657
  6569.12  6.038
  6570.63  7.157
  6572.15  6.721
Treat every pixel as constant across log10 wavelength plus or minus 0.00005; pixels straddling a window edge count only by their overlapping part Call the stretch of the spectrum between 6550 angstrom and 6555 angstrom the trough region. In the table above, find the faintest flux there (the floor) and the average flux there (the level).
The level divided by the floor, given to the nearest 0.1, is 1.2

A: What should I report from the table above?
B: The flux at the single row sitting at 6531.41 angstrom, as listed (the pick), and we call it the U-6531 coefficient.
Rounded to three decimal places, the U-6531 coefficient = 14.890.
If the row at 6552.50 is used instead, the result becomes 8.483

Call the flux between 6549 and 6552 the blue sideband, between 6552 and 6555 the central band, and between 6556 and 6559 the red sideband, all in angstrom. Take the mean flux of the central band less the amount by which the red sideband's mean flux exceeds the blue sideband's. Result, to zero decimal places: 8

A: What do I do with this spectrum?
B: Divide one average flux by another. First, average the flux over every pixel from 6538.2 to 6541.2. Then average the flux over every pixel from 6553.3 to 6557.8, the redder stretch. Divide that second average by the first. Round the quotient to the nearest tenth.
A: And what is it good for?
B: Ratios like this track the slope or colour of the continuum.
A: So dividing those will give 1.4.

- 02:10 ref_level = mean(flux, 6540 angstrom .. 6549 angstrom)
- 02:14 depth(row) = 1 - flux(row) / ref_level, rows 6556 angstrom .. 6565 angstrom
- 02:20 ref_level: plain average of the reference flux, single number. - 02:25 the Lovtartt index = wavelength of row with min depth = 6563.07 angstrom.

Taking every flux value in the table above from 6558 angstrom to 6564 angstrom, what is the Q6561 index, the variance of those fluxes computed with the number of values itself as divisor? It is 259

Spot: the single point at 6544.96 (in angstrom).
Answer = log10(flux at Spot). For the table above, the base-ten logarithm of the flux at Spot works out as 0.97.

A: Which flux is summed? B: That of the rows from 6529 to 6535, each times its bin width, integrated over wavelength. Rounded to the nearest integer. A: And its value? 51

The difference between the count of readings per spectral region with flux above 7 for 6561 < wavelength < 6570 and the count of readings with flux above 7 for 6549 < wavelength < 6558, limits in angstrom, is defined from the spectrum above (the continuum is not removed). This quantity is -1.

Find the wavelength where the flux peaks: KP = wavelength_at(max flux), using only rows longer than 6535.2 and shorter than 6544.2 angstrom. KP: 6537.43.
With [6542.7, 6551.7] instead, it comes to 6547.98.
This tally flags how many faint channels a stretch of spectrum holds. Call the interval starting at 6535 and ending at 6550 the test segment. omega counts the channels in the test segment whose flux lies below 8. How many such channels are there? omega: 6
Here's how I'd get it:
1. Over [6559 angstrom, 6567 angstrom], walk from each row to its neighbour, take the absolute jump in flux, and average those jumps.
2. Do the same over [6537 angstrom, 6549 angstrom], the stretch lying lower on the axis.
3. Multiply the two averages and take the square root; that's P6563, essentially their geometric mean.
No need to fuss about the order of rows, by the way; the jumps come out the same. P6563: 5.4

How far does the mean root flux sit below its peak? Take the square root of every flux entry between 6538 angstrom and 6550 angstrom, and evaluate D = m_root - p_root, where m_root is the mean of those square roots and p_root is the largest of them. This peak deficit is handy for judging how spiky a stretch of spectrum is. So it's -1.0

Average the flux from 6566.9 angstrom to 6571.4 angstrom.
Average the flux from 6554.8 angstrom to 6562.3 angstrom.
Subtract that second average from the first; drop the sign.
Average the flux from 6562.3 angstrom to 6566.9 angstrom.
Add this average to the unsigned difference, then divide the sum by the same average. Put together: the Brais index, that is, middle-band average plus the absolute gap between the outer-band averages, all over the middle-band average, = 1.3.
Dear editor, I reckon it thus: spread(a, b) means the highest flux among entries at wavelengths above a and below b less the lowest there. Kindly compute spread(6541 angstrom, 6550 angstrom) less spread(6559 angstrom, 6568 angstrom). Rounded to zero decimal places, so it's -38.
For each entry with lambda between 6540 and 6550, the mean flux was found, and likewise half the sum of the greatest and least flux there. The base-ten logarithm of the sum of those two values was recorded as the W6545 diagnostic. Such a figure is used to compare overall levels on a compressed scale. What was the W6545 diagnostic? 1.34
